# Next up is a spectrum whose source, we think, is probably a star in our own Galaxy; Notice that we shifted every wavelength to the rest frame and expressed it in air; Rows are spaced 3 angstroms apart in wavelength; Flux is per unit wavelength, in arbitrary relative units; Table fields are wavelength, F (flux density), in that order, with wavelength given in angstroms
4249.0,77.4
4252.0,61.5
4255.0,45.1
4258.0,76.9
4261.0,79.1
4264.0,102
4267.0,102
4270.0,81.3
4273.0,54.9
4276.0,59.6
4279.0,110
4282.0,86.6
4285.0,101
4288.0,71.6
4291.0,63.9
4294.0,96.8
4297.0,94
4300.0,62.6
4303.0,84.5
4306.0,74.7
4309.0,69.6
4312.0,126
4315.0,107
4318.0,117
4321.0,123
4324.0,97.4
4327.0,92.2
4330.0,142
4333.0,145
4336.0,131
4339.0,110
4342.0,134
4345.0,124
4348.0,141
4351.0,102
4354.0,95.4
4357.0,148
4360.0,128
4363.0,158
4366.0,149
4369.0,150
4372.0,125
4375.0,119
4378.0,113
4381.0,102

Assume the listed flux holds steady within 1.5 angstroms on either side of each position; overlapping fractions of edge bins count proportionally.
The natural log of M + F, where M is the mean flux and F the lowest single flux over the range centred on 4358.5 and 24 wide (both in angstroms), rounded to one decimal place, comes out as 5.4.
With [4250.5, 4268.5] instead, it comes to 4.8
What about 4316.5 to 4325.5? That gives 5.3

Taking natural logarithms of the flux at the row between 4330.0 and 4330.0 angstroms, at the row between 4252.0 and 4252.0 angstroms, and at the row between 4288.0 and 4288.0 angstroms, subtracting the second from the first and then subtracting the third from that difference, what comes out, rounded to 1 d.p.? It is -3.4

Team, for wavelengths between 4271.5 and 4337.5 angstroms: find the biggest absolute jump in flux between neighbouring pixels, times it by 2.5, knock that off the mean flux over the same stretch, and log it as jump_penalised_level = -45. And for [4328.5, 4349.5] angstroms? 72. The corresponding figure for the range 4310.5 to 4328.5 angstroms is 46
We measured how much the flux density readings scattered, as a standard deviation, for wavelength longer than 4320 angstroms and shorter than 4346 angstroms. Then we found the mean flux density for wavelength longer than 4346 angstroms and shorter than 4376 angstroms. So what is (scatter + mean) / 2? 75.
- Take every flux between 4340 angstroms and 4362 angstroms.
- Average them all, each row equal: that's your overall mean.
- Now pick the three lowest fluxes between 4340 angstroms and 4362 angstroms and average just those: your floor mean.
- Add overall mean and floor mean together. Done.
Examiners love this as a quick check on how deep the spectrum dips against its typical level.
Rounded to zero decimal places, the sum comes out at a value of 232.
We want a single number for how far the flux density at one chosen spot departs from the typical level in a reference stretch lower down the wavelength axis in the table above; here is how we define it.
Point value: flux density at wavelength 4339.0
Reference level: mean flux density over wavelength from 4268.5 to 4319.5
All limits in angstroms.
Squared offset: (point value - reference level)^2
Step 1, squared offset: 579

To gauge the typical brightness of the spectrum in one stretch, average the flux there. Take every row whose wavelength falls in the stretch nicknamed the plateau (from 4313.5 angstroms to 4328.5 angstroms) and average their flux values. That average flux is 107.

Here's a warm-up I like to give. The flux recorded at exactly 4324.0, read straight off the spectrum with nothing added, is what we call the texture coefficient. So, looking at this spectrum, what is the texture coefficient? 97.4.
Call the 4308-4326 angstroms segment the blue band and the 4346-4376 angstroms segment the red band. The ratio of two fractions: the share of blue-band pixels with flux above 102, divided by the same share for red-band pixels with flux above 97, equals 0.74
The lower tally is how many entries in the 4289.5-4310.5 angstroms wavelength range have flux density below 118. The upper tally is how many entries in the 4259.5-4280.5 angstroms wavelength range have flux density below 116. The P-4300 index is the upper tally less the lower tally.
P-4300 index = 0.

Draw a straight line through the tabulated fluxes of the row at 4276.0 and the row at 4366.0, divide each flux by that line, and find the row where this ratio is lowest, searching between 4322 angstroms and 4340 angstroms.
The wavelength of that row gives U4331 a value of 4327.0 angstroms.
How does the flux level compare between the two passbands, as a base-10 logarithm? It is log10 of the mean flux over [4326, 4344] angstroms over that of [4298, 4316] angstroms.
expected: 0.16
